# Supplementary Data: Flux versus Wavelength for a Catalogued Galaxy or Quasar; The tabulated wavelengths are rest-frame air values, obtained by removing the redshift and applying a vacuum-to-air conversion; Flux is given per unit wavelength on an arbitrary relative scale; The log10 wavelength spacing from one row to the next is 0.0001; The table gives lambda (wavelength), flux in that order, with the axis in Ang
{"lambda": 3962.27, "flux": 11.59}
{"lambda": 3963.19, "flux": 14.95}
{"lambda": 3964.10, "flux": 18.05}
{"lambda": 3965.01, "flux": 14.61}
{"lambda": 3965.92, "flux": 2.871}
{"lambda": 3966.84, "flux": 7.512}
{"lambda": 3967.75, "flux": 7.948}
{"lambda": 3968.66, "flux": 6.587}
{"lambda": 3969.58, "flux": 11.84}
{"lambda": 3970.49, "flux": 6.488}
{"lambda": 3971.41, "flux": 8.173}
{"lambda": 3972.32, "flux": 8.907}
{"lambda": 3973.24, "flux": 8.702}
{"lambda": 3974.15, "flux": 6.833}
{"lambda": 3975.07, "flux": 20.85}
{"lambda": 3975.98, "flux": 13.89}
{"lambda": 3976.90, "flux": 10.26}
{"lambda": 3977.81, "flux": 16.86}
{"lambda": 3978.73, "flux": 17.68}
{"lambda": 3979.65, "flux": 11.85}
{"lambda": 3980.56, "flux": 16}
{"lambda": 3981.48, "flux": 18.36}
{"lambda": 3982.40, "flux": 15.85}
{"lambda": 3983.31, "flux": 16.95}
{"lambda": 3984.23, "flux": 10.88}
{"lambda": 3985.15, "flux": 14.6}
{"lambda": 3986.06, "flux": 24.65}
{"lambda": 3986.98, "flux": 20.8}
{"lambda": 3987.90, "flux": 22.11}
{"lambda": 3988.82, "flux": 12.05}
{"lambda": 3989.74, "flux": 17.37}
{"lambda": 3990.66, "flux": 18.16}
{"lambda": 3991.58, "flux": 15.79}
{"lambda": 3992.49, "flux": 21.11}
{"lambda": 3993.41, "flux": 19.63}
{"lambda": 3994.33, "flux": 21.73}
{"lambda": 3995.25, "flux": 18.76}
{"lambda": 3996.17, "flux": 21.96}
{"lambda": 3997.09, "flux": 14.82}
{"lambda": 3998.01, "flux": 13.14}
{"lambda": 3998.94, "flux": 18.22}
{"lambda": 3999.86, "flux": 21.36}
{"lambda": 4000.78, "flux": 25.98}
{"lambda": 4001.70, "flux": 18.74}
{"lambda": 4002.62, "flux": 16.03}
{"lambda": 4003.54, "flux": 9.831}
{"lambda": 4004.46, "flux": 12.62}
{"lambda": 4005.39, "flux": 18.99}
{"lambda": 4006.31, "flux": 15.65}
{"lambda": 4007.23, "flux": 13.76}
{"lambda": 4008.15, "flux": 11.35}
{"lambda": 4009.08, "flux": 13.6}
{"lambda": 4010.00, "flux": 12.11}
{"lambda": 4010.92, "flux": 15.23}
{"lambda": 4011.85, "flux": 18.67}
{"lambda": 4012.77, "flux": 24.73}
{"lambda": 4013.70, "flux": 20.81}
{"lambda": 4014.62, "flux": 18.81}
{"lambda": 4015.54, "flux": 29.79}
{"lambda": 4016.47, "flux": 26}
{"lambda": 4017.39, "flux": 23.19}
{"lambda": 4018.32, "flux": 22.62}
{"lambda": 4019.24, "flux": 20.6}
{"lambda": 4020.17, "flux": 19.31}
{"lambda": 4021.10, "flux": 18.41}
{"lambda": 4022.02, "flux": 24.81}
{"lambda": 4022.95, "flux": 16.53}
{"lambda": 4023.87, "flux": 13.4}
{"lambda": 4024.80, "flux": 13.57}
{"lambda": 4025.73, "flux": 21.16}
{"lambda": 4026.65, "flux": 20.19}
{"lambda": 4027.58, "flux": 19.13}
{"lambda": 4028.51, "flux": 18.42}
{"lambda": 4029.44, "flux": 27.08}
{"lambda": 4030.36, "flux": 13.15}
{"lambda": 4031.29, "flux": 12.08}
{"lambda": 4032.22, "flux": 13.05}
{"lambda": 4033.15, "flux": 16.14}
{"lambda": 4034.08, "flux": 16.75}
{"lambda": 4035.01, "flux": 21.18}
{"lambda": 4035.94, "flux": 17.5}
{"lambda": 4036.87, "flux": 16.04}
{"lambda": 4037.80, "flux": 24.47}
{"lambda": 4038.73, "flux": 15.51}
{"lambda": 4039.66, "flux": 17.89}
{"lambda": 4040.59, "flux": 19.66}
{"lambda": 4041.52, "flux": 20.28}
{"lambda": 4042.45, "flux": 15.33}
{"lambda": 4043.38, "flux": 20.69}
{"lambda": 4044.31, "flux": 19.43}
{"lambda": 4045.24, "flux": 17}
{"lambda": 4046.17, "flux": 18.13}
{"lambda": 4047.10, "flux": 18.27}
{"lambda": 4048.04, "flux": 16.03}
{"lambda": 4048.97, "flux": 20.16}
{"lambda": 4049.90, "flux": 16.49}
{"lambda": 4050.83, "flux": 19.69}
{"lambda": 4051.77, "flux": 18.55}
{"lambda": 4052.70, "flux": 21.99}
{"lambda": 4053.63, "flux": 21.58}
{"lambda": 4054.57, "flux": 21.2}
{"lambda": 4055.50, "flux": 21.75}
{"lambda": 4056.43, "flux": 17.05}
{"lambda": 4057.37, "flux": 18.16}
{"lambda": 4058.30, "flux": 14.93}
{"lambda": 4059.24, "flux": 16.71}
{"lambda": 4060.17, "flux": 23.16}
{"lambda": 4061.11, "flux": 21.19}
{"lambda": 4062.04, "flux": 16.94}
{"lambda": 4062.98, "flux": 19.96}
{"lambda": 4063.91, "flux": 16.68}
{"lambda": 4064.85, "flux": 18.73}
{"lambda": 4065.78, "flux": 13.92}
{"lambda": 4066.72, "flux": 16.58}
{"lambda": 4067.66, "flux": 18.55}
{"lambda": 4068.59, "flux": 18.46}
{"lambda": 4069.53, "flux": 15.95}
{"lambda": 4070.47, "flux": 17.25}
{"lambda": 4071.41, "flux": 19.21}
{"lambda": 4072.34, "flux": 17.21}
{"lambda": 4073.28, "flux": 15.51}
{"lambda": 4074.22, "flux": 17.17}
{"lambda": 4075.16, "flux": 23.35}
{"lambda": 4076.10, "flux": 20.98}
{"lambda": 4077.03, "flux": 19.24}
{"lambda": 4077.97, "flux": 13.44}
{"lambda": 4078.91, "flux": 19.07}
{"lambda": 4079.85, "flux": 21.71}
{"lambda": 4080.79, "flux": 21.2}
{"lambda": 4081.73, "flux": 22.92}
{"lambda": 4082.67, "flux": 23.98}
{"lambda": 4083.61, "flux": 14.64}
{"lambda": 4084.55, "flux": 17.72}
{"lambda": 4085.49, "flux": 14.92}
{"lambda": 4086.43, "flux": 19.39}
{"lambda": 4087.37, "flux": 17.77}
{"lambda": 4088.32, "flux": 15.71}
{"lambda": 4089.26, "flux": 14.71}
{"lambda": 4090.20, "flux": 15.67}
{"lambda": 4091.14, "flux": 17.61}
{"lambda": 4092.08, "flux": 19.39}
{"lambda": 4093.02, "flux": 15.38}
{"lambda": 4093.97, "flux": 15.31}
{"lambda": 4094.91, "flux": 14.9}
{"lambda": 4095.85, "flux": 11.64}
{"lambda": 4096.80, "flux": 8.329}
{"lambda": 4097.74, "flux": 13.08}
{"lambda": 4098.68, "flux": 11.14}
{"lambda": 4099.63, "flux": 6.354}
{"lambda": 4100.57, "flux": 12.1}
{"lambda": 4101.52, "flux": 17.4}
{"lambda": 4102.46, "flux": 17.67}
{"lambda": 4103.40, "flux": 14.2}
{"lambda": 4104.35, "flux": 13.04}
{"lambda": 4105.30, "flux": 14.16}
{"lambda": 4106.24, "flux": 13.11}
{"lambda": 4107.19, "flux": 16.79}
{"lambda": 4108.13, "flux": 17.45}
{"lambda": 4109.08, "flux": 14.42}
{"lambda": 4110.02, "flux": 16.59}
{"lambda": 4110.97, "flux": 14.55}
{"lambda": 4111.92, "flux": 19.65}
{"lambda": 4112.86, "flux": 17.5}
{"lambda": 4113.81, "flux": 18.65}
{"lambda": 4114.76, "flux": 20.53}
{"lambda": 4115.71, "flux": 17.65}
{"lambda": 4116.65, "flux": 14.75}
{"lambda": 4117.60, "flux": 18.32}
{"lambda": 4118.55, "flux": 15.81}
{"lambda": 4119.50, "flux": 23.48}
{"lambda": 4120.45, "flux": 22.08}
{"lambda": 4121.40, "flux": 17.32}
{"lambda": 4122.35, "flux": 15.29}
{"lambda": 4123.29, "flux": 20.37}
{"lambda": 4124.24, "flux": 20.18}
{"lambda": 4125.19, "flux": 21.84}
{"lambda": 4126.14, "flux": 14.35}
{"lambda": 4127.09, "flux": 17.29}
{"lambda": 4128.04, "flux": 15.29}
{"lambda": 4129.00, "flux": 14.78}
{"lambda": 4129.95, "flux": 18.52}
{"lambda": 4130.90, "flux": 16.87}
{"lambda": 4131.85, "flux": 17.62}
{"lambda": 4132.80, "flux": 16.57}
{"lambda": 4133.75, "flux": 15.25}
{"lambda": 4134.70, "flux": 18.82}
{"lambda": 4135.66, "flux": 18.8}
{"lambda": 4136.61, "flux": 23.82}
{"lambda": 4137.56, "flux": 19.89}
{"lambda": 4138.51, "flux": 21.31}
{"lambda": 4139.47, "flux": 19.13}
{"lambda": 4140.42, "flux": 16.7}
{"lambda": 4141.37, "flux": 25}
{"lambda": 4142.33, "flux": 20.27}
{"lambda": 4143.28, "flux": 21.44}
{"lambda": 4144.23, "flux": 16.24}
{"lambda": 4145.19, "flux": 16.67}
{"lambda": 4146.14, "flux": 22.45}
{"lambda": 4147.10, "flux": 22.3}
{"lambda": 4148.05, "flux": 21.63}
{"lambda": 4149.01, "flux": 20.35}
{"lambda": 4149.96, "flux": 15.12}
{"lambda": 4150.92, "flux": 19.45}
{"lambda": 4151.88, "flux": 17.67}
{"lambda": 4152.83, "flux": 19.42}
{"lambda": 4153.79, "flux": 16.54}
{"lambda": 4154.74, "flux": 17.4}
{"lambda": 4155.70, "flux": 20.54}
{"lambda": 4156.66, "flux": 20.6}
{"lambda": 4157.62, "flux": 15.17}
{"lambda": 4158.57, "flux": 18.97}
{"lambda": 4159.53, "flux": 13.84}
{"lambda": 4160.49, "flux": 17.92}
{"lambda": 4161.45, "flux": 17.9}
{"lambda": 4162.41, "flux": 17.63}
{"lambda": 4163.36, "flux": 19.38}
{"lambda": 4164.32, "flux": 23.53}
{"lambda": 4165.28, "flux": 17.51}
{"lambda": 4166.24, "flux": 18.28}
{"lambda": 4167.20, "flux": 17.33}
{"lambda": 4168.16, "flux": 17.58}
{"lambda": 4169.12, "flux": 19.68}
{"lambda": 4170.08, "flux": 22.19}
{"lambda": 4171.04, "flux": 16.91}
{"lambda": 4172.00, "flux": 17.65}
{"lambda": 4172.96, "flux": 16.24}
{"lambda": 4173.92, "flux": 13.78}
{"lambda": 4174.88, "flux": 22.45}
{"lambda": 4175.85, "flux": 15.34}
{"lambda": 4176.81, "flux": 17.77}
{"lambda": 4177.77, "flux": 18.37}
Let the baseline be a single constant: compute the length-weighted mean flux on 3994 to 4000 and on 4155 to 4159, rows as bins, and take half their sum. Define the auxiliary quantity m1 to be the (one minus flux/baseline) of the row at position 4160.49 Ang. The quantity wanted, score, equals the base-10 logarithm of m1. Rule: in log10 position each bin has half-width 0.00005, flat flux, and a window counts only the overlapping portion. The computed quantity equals -1.48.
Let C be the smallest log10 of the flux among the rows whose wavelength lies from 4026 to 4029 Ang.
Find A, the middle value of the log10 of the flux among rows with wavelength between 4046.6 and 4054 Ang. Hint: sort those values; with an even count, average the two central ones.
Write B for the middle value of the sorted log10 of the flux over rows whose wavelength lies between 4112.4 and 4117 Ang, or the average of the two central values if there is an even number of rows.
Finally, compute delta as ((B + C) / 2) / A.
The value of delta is 0.98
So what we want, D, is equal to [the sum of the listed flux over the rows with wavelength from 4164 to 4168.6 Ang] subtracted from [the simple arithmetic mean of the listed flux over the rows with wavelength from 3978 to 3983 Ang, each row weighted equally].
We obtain -78.3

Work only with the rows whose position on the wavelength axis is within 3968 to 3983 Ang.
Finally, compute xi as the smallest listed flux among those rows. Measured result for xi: 6.488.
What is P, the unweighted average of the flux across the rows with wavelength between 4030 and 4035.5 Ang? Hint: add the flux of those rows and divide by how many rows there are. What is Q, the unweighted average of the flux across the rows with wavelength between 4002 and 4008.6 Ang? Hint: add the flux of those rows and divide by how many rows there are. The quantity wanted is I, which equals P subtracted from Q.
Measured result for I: -1.4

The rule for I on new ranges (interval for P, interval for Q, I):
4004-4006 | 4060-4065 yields 3.6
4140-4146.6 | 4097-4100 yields -9.6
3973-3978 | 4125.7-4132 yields 3.5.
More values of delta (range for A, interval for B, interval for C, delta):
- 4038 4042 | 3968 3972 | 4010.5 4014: 0.80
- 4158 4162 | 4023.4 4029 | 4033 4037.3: 0.99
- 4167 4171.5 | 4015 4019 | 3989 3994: 1.04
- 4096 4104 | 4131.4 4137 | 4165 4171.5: 1.13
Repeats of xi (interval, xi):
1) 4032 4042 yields 13.05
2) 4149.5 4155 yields 15.12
